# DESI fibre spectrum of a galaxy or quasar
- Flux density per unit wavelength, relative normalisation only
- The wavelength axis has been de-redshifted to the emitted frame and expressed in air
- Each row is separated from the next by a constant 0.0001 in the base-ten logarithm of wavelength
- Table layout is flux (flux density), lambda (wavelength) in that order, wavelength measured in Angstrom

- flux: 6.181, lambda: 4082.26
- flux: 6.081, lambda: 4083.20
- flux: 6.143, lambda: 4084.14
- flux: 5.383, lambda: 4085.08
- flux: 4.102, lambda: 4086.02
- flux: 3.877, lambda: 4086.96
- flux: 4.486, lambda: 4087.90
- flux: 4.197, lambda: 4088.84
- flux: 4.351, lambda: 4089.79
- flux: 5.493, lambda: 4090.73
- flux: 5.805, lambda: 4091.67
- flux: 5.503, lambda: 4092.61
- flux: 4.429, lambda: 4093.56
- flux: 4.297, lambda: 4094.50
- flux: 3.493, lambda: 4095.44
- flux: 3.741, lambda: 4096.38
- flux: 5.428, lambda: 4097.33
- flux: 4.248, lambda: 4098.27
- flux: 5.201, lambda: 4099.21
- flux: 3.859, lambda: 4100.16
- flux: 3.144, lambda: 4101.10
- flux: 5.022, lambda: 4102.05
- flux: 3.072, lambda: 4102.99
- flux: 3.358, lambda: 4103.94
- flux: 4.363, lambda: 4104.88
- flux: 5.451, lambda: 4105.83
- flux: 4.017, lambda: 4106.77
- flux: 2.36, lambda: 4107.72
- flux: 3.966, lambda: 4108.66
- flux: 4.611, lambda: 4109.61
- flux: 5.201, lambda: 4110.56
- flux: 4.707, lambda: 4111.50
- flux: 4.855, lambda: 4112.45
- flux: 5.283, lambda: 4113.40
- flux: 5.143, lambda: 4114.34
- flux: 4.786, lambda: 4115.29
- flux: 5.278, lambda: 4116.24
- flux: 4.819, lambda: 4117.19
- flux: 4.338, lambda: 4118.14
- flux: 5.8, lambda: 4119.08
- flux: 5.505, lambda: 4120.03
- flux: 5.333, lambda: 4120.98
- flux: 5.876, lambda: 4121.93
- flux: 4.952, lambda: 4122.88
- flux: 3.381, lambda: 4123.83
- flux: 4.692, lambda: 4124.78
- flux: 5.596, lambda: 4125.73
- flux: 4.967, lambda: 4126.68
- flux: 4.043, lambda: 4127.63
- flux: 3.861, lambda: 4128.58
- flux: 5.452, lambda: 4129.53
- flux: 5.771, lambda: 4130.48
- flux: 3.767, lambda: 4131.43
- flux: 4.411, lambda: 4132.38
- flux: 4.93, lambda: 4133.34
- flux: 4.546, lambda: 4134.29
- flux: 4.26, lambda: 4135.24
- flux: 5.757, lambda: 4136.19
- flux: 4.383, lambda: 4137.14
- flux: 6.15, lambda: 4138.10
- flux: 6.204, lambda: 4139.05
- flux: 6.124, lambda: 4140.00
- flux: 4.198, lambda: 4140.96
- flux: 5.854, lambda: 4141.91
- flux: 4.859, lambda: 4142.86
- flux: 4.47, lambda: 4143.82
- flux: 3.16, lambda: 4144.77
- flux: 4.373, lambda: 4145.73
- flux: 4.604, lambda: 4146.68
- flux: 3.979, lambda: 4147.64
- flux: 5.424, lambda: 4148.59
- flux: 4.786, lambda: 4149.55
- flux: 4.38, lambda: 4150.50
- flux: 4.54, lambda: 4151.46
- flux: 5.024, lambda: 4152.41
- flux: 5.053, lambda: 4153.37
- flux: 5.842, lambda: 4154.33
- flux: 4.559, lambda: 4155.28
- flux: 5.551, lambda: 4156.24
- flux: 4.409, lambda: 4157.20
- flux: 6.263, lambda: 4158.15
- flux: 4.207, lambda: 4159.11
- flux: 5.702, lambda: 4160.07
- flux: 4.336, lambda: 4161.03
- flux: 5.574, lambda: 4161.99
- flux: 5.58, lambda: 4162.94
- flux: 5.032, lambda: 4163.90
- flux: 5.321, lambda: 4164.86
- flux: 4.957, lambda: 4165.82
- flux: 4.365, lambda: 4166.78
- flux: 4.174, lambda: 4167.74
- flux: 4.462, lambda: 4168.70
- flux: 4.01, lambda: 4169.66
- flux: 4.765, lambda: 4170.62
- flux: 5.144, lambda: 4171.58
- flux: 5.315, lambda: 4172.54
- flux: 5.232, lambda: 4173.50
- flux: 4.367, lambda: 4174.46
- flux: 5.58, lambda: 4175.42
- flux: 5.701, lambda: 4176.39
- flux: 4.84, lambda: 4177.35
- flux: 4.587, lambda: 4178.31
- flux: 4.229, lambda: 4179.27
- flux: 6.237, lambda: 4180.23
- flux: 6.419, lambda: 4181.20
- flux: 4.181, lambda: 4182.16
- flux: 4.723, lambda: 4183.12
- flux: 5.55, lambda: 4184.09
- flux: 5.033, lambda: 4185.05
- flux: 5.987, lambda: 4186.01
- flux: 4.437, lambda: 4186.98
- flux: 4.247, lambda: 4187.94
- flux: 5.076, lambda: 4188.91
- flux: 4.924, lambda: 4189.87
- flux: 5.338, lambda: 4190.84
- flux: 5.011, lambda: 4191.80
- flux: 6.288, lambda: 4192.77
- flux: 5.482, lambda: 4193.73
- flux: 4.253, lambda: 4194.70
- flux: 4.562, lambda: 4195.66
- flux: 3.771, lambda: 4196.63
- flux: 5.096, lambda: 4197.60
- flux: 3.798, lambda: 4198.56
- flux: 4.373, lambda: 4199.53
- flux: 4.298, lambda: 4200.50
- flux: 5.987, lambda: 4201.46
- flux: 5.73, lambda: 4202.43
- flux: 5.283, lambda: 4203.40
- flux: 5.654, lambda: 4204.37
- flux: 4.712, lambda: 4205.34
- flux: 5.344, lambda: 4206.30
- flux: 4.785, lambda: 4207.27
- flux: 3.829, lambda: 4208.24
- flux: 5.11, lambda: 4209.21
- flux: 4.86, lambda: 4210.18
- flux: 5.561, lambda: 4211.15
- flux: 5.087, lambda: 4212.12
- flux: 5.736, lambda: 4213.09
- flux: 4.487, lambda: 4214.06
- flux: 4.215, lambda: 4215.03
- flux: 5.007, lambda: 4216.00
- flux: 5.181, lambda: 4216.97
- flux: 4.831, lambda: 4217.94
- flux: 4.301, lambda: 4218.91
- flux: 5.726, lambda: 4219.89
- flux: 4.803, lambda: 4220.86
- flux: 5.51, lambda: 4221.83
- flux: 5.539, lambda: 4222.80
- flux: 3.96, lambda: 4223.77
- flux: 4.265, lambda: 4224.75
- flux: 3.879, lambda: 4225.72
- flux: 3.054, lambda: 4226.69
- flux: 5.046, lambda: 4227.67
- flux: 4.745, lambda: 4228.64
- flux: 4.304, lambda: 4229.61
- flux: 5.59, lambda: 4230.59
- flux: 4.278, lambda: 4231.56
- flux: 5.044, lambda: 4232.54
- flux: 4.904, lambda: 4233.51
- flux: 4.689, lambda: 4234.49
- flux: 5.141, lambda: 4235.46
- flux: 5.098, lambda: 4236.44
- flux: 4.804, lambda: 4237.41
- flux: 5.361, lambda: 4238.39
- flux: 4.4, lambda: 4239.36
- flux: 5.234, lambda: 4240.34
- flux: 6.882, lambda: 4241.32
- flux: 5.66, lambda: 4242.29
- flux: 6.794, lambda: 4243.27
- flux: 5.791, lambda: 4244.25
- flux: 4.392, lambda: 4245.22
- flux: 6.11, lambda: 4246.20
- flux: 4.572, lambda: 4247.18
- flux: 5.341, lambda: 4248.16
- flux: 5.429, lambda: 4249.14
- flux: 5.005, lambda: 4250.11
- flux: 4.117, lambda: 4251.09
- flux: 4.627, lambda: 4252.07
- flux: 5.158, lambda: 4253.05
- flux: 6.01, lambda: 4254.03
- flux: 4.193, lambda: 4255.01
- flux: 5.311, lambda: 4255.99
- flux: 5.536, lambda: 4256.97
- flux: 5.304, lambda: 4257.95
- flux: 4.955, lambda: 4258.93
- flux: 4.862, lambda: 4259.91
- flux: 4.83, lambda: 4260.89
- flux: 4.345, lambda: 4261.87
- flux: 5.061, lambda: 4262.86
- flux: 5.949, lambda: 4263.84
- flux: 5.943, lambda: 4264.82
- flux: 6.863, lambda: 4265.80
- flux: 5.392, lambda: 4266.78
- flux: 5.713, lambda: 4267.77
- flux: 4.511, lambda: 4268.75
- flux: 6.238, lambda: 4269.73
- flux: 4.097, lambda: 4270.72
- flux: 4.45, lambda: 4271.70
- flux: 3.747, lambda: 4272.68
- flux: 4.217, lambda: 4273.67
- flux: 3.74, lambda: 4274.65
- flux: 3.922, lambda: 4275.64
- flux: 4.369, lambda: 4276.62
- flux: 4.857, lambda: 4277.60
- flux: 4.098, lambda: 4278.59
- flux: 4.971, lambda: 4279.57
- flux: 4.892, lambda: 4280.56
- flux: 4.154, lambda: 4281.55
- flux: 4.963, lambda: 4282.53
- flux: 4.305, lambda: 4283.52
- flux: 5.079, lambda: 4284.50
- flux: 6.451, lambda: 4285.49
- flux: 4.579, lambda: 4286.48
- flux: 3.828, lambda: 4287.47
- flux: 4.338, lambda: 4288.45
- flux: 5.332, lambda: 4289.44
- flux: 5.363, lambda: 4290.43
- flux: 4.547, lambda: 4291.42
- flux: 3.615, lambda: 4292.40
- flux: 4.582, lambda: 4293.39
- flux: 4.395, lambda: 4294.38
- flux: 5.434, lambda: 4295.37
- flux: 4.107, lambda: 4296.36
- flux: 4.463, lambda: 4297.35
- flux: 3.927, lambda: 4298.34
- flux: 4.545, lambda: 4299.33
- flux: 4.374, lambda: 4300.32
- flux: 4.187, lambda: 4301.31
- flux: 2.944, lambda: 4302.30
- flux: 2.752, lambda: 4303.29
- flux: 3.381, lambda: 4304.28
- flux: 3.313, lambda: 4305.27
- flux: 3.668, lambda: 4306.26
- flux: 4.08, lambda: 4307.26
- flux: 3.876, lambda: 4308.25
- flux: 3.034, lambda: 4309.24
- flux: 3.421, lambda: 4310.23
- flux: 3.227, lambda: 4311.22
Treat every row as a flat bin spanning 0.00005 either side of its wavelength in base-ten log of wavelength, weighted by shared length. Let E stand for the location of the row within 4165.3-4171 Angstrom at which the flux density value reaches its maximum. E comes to 4165.82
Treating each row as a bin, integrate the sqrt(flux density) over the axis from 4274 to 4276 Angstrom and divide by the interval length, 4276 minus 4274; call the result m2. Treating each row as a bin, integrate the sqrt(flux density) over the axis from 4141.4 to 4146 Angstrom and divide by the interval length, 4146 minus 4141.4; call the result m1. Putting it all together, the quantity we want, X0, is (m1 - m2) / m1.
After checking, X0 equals 0.075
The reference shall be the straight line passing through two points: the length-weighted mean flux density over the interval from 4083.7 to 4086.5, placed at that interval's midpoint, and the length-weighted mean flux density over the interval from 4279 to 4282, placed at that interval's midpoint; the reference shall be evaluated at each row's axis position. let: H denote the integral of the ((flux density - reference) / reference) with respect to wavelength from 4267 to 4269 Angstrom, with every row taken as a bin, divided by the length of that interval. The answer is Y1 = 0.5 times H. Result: 0.06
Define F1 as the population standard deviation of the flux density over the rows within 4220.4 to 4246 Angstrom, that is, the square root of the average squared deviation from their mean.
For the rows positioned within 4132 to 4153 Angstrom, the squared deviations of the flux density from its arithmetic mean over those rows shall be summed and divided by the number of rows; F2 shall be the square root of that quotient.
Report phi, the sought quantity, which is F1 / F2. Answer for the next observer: 1.07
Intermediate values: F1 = 0.82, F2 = 0.77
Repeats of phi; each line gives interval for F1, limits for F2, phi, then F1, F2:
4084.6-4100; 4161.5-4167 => 1.67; 0.70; 0.42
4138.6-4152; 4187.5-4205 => 1.16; 0.82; 0.71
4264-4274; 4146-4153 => 2.32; 1.00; 0.43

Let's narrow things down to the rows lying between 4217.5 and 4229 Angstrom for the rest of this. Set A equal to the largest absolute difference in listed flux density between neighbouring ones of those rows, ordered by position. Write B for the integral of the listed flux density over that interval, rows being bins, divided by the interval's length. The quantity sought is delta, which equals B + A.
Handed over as 6.63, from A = 2.0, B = 4.6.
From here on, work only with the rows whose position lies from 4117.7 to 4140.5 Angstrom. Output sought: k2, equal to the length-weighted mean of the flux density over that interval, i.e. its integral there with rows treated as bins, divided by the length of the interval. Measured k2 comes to 5.0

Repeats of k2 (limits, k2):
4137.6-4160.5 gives 5.0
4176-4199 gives 5.0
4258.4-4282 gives 4.8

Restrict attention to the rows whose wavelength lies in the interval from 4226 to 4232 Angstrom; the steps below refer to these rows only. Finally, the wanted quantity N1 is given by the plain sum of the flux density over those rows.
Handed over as 27.0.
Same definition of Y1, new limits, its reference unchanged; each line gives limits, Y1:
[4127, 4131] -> -0.03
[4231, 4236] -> 0.00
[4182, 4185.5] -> 0.00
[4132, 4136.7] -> -0.03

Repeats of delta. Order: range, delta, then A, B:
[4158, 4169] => 7.02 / 2.1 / 5.0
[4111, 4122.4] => 6.61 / 1.5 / 5.1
